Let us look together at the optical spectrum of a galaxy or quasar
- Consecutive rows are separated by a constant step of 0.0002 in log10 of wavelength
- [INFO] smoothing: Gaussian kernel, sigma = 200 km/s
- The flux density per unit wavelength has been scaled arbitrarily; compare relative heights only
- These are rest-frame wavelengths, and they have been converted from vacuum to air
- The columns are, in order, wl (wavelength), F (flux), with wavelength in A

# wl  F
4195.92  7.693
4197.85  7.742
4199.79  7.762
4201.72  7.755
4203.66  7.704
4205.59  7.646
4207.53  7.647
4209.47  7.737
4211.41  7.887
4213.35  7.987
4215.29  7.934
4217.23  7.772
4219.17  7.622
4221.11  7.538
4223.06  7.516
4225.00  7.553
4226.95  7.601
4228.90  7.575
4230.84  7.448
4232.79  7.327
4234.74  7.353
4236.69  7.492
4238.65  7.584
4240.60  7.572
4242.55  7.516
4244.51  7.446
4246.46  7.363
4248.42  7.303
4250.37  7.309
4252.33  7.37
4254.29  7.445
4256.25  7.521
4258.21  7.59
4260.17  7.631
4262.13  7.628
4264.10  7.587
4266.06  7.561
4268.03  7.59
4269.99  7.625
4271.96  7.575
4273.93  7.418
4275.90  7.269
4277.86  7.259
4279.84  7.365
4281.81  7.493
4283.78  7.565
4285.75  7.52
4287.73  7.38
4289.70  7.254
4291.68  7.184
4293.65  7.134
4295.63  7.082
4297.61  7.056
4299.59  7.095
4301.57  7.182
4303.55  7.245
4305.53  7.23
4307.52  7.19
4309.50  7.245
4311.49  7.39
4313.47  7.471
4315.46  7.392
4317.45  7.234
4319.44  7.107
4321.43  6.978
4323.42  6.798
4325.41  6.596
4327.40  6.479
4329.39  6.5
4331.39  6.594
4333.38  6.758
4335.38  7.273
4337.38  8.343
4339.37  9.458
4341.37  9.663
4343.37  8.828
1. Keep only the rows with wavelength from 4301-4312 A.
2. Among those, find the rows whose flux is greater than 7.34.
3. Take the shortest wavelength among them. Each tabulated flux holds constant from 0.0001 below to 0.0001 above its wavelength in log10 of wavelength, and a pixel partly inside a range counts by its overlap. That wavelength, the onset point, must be 4311.49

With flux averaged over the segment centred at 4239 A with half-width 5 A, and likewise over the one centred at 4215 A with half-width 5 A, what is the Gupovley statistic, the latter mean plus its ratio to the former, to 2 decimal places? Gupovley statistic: 8.89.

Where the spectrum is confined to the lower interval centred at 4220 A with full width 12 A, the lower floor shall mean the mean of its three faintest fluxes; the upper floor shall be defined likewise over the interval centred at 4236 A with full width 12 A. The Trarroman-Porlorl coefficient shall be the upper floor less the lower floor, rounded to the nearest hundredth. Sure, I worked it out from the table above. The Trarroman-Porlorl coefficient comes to -0.16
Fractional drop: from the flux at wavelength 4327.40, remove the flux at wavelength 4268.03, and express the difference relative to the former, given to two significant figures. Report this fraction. -0.17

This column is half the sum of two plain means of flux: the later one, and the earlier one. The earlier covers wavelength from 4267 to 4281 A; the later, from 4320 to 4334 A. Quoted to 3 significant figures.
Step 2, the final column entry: 7.06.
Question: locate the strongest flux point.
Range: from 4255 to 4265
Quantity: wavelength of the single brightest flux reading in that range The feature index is 4260.17 A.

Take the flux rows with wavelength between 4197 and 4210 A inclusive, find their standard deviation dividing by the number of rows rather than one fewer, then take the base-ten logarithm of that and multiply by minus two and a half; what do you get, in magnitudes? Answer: 3.4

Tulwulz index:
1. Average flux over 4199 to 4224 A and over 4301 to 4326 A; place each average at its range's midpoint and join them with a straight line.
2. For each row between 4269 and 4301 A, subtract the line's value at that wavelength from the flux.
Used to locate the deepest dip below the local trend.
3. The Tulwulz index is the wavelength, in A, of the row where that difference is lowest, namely 4297.61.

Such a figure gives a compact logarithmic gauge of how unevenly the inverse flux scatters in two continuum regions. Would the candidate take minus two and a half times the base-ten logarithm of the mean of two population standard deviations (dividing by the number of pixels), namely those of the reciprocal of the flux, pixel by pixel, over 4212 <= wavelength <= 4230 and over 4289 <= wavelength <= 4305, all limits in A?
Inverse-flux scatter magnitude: 6.7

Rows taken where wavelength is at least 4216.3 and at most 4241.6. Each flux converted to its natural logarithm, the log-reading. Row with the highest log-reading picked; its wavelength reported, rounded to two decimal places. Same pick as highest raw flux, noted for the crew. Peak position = 4217.23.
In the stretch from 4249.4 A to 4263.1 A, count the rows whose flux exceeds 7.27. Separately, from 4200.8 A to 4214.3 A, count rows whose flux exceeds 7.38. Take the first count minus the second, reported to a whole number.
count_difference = 0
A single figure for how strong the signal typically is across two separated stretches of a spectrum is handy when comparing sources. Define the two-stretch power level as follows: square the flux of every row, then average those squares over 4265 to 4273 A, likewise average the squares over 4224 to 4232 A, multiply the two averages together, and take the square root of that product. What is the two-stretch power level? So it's 57.2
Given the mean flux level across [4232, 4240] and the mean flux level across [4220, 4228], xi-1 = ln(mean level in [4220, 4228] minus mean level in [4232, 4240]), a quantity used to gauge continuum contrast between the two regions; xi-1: -2.2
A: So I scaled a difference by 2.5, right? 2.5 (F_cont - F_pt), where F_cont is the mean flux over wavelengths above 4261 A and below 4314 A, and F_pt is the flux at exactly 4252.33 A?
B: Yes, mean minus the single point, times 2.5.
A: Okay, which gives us -0.04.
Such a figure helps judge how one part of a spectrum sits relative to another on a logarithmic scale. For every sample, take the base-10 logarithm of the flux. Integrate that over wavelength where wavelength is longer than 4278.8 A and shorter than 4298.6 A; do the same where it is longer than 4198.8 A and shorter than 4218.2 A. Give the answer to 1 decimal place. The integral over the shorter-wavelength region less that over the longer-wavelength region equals 0.2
